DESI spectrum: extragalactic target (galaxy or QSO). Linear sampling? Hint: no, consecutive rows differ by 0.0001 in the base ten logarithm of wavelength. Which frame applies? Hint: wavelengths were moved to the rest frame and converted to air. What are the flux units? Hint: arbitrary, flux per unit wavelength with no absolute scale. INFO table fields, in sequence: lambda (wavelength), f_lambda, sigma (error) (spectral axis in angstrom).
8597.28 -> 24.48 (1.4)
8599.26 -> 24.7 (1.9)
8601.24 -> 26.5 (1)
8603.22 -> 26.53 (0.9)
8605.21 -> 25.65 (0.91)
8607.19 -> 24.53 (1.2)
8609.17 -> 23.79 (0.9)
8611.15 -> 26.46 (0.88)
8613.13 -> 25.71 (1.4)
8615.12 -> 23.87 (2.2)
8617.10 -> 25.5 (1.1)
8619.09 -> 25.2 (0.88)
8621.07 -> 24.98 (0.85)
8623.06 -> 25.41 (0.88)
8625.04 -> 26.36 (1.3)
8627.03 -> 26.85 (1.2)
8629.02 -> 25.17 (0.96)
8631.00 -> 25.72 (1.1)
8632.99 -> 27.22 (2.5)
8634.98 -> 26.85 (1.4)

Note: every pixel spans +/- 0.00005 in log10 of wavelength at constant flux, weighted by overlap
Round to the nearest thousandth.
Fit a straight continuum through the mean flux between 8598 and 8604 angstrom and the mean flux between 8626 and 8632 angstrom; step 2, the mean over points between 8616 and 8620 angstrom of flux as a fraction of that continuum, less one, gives -0.022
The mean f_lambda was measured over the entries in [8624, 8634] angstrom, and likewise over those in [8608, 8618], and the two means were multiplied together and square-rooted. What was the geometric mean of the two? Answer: 25.66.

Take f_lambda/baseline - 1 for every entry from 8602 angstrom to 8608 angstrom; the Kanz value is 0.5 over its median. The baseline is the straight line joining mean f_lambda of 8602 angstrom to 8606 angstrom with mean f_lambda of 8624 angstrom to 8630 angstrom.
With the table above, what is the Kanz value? -30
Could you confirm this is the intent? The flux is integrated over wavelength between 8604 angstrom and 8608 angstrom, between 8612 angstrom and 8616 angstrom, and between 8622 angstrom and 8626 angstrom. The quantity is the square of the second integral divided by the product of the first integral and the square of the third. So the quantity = 0.0092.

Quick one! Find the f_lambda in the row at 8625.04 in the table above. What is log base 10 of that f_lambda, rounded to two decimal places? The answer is 1.42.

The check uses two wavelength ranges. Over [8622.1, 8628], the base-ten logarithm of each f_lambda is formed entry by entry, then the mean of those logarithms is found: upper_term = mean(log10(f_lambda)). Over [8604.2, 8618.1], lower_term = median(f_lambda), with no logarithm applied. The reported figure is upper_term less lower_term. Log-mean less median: -24.1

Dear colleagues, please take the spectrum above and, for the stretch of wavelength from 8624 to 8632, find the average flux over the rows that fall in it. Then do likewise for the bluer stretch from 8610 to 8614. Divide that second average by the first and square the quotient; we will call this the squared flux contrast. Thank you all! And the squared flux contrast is 1.00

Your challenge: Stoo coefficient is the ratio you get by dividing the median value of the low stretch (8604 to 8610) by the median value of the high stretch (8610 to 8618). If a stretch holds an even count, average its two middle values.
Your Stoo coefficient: 0.96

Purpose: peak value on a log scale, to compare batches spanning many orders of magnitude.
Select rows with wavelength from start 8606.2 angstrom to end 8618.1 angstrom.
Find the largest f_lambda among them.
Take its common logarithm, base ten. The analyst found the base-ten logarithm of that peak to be 1.42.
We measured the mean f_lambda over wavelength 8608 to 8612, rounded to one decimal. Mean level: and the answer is 25.1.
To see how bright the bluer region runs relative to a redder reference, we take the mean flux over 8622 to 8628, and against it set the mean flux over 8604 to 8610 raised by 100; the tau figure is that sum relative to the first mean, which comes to 4.76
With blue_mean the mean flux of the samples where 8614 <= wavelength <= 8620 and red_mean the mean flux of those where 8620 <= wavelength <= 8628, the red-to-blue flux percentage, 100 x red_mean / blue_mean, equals 104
